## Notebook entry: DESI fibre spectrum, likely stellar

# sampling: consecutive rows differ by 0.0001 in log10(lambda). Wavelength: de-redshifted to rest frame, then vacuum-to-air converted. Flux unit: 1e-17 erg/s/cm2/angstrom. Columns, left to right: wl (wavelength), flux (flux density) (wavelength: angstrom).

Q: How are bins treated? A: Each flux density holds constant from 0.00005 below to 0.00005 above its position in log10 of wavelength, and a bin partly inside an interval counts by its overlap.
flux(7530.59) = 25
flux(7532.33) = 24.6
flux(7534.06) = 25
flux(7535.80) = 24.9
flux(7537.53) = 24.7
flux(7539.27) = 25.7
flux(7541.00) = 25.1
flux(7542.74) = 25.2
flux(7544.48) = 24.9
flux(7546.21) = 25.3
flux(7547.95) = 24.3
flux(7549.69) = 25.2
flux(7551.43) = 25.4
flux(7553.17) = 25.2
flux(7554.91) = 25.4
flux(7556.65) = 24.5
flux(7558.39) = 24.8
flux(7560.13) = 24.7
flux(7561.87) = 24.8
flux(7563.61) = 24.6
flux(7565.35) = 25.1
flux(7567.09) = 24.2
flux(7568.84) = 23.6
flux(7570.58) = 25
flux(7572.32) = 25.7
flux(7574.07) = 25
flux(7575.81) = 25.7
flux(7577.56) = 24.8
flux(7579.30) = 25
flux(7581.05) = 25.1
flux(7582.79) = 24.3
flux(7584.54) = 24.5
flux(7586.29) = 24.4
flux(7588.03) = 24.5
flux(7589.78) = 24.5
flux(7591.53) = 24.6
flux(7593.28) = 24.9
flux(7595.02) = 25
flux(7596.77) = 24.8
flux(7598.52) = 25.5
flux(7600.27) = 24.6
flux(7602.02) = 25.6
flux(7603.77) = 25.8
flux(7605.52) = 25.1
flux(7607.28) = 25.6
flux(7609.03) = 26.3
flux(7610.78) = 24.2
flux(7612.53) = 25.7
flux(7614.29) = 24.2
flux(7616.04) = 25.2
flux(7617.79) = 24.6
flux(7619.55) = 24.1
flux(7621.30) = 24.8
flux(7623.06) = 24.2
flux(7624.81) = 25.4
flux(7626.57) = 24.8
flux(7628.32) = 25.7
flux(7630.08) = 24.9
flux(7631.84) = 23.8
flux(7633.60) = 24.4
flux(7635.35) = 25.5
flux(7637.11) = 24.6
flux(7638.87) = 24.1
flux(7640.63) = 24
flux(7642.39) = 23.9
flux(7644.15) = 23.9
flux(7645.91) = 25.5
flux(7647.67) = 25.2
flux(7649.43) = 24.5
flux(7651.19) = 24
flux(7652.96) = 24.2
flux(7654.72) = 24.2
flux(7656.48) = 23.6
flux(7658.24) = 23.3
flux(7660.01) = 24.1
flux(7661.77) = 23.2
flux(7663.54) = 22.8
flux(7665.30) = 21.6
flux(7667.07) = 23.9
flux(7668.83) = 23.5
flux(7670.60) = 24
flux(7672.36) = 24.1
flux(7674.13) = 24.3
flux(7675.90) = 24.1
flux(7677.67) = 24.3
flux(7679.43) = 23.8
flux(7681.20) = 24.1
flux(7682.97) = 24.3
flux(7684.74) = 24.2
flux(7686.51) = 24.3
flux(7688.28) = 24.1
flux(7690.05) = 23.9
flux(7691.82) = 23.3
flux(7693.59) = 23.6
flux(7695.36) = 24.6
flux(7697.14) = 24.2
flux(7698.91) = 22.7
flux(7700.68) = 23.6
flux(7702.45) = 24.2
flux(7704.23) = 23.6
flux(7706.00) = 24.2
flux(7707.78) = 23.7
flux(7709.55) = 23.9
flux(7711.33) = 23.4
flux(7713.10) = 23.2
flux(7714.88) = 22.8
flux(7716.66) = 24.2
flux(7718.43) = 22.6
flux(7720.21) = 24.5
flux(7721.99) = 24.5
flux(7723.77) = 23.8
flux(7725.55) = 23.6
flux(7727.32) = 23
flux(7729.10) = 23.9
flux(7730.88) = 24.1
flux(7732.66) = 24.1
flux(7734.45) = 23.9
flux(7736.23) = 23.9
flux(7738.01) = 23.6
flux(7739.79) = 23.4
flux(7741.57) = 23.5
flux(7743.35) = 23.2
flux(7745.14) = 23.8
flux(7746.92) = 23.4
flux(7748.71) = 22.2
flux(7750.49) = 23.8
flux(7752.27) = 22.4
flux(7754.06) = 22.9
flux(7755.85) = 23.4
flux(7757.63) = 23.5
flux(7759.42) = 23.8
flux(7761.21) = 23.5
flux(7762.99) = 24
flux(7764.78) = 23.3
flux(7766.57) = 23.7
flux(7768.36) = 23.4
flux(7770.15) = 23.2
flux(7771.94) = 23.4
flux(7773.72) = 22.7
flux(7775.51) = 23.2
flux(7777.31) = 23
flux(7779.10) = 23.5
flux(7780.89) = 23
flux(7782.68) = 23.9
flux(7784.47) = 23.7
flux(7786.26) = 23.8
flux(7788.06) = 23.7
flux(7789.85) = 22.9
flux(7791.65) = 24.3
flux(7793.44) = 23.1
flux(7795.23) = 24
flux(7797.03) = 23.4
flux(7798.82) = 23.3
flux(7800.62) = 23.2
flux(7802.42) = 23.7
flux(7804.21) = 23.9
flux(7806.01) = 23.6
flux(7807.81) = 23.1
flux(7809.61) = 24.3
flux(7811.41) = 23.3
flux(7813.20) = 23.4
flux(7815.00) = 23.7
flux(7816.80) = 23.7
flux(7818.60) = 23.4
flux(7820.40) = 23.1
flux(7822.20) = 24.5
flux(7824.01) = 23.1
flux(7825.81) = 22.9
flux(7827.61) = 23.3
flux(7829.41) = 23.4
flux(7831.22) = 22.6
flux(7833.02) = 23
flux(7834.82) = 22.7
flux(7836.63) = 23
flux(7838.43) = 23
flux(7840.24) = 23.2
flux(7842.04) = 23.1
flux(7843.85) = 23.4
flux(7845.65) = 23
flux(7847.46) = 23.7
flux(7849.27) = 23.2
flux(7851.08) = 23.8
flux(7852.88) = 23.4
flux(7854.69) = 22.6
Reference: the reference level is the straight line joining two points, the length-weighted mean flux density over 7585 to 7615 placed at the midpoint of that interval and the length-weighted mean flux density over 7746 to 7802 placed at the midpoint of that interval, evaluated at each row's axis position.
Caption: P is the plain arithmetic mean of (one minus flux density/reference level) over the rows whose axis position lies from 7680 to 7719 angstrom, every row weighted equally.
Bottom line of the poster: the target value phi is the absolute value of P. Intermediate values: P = 0.013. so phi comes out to 0.013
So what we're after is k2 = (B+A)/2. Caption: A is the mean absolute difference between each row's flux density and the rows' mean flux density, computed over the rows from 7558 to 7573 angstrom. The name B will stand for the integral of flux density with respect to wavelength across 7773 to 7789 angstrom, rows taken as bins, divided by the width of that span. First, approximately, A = 0.40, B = 23.4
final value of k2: 11.9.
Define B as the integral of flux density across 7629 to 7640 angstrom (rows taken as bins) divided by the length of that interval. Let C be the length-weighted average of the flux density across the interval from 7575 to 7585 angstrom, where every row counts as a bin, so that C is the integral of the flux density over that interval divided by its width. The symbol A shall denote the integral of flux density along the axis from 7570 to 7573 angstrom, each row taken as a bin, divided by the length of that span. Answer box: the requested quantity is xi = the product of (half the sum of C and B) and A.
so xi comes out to 628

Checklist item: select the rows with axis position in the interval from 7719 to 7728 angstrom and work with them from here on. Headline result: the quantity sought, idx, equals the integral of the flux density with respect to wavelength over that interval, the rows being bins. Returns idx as 215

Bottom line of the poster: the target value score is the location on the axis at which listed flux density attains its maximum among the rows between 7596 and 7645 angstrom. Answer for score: 7609.03 angstrom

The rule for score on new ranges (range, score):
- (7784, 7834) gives 7822.20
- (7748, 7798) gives 7791.65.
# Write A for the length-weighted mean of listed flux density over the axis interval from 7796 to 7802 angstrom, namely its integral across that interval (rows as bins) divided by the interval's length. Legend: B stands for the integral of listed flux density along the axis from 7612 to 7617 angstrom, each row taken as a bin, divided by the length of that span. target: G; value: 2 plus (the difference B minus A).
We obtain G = 3.7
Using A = 23.32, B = 25.0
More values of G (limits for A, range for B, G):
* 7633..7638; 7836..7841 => 0.2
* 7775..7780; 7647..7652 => 3.4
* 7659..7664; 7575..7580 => 3.8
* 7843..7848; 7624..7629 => 3.9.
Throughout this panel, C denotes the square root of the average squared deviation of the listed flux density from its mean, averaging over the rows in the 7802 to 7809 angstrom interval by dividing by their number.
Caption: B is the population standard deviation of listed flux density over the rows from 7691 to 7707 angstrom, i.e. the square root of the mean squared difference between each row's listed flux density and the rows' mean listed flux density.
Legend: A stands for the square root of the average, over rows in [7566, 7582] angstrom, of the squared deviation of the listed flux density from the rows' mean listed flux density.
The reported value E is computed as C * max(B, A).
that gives 0.185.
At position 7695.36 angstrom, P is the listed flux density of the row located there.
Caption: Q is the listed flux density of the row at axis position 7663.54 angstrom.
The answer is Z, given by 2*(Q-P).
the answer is -4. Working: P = 24.6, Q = 22.8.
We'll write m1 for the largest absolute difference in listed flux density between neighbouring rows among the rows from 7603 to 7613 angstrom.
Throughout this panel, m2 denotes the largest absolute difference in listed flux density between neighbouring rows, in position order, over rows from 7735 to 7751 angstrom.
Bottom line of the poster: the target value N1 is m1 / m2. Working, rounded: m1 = 2.10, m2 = 1.6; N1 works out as 1.31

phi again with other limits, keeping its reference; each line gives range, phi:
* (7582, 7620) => 0.004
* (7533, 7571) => 0.022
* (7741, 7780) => 0.008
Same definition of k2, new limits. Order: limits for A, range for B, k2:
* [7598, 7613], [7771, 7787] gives 11.9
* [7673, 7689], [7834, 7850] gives 11.6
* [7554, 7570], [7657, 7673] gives 11.9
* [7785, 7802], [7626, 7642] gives 12.5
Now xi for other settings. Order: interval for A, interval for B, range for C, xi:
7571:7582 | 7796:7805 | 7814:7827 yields 592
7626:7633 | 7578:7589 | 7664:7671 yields 592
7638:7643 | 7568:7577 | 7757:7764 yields 584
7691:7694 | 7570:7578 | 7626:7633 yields 586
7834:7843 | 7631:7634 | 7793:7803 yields 546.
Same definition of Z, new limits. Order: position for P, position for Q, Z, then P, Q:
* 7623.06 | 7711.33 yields -2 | 24.2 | 23.4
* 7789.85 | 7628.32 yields 6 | 22.9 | 25.7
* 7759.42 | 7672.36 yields 1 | 23.8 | 24.1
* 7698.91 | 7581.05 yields 5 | 22.7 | 25.1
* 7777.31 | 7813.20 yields 1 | 23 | 23.4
